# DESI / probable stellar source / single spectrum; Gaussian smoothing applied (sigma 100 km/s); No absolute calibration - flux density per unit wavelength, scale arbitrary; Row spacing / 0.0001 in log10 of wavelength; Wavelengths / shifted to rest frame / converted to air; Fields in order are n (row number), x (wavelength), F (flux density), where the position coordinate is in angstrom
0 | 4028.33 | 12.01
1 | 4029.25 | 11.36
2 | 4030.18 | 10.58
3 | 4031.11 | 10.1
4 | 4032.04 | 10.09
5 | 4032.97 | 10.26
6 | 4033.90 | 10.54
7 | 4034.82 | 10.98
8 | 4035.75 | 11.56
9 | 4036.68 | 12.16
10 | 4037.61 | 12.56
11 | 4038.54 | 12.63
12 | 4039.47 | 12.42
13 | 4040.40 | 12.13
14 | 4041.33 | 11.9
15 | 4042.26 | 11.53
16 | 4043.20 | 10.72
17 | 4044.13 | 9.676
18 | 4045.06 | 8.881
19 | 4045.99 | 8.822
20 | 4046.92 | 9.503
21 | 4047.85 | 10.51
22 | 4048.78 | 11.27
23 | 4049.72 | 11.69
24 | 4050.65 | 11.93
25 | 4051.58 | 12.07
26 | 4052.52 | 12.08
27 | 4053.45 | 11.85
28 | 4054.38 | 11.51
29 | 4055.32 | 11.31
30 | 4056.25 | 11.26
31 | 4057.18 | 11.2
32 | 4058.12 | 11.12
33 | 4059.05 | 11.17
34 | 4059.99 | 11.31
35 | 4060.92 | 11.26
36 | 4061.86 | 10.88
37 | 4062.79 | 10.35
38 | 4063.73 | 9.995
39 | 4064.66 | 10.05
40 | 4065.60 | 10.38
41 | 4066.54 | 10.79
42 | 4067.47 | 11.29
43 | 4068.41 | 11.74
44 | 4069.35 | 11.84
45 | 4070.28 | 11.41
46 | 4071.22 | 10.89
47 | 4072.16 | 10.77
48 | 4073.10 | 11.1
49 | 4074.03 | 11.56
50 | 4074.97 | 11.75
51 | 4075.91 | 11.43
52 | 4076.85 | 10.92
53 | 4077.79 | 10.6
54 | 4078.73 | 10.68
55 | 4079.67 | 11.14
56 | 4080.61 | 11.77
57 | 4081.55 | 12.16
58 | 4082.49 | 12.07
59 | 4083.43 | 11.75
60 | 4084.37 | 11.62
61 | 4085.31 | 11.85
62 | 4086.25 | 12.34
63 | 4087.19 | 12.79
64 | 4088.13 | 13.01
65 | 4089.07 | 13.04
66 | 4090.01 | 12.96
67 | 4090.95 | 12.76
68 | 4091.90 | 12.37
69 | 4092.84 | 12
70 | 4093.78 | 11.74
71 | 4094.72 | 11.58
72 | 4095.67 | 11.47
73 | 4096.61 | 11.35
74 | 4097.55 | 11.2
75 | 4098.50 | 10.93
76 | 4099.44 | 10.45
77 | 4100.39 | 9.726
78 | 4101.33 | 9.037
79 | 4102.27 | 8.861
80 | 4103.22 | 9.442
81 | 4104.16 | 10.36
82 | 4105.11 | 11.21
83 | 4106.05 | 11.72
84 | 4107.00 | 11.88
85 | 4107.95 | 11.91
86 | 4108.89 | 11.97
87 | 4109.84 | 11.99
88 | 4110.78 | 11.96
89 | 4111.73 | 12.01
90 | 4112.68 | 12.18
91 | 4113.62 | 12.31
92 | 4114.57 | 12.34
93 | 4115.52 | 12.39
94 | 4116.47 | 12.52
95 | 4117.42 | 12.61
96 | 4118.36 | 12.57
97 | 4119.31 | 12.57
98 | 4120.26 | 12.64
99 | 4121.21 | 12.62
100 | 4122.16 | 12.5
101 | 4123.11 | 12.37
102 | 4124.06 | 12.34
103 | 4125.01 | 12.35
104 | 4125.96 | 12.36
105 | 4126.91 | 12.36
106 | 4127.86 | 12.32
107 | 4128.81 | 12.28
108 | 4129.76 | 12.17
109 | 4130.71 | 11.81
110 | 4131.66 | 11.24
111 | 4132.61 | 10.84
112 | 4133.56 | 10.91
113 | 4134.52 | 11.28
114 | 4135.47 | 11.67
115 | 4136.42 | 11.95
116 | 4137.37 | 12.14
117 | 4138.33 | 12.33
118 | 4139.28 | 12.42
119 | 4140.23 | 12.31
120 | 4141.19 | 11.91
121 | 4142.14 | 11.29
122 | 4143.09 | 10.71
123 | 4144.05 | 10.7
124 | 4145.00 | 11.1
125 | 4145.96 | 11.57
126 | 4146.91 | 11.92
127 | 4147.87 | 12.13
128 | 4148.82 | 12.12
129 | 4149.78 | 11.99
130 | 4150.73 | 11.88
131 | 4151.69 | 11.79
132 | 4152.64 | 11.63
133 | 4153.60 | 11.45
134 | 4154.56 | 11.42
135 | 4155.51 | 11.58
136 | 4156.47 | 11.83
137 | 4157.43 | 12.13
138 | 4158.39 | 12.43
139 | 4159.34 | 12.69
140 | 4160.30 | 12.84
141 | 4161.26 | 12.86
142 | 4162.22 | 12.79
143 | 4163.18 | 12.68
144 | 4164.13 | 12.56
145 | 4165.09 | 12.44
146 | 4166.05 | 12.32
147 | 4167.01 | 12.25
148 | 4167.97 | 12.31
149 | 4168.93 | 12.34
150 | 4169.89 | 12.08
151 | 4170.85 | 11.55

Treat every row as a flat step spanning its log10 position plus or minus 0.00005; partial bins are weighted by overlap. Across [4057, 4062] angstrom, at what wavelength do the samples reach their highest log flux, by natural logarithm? 4059.99 angstrom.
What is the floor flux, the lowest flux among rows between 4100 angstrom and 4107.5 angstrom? 8.861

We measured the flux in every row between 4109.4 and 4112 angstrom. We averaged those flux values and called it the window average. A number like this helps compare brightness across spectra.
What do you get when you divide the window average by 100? 0.120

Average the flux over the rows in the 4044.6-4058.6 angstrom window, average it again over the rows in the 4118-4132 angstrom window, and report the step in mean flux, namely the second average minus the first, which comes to 1.3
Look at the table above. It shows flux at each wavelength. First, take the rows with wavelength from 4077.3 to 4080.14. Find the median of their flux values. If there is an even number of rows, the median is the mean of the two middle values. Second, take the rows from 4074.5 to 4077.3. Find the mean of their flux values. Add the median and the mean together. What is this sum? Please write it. 22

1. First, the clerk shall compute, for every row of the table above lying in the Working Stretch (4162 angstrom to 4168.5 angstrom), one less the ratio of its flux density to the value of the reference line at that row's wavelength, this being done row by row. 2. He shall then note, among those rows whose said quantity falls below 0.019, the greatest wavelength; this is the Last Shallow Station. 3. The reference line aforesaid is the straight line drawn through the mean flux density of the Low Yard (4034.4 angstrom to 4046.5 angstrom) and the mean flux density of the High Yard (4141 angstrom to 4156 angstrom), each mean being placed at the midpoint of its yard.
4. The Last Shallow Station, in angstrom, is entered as 4167.97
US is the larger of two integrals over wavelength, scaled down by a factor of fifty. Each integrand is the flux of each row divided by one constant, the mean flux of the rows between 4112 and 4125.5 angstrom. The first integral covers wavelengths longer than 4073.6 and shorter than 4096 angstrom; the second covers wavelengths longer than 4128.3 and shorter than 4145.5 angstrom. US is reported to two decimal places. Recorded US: 0.43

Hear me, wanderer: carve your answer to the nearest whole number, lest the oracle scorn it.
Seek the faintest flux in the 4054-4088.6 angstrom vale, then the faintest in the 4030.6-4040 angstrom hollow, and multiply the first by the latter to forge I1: 101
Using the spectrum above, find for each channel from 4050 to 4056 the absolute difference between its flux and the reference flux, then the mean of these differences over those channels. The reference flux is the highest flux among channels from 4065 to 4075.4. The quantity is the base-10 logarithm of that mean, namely -0.6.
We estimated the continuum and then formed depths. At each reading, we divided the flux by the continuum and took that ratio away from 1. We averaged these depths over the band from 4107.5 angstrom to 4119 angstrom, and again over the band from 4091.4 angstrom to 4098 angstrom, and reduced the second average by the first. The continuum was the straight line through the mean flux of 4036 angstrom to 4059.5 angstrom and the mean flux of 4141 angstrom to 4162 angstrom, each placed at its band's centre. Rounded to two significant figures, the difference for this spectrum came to 0.039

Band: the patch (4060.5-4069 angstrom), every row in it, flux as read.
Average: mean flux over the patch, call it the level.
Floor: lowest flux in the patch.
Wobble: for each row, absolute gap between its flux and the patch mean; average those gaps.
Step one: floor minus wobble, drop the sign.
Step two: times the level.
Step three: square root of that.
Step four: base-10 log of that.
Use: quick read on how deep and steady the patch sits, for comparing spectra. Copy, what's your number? 1.00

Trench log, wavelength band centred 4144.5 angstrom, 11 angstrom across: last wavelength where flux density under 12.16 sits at 4149.78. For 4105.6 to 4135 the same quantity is 4134.52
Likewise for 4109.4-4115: 4111.73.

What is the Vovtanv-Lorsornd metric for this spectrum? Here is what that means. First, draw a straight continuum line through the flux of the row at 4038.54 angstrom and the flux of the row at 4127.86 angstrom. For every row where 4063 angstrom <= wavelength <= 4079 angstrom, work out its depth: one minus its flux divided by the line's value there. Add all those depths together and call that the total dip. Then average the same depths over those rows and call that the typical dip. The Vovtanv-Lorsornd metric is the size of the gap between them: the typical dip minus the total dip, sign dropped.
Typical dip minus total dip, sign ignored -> 1.9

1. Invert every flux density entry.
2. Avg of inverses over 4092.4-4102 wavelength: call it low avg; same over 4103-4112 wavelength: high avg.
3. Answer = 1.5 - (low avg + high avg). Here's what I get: 1.32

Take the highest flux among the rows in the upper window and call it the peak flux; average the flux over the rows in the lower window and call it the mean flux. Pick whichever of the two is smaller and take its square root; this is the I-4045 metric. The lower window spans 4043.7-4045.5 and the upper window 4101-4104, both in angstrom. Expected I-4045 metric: 3.05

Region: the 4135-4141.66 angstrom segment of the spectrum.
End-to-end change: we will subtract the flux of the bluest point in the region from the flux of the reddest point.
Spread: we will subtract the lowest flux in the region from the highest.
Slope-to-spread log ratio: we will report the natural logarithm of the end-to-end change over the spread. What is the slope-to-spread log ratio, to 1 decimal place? -1.1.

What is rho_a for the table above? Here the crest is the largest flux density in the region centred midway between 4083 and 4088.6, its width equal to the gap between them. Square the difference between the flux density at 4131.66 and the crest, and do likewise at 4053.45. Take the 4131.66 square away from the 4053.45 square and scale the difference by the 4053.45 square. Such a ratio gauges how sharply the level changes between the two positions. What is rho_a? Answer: -1.33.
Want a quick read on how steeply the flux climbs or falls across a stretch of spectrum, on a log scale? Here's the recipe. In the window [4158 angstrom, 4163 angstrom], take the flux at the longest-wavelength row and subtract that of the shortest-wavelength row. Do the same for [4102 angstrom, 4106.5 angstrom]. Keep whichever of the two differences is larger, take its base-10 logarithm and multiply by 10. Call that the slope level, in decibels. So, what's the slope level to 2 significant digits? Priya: 4.6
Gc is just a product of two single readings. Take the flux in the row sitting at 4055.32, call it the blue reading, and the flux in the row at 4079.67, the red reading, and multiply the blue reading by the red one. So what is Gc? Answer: 126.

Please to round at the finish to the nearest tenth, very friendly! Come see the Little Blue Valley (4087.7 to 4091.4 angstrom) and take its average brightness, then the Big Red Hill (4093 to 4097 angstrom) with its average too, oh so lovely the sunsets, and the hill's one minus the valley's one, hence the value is -1.4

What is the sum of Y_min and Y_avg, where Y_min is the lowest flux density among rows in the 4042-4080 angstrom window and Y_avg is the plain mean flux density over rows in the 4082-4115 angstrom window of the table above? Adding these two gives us 20.4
